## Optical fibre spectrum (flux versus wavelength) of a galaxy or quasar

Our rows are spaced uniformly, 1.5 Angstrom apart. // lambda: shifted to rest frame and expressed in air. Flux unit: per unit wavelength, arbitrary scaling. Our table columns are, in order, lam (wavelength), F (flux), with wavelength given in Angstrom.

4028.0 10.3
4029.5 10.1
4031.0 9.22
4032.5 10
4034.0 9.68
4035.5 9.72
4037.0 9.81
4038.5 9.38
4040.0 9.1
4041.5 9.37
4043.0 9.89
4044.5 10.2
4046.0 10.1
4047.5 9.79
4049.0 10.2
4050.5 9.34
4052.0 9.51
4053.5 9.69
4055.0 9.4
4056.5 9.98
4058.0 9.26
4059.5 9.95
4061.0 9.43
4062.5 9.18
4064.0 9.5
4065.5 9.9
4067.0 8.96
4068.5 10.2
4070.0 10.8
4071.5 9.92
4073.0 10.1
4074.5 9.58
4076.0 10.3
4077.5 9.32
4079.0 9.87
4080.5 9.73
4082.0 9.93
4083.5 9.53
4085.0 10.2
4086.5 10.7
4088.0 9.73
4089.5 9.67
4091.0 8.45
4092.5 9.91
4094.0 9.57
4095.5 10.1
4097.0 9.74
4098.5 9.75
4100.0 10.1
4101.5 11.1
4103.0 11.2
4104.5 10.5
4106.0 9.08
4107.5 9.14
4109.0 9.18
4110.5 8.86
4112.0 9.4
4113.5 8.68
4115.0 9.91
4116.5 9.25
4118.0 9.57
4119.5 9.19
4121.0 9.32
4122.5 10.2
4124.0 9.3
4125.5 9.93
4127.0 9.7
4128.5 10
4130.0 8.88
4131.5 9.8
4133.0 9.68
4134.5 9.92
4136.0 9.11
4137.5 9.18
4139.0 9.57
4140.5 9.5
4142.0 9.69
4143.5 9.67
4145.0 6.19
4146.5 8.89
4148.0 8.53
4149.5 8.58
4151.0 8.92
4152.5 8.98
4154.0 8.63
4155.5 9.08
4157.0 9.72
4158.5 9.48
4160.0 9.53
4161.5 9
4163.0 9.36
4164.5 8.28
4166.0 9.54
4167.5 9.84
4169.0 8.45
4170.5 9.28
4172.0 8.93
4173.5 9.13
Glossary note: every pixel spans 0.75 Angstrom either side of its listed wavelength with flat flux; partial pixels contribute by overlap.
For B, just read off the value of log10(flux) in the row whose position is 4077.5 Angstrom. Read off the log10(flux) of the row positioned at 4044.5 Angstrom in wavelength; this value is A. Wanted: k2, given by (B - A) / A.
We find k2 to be -0.04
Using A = 1.01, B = 0.969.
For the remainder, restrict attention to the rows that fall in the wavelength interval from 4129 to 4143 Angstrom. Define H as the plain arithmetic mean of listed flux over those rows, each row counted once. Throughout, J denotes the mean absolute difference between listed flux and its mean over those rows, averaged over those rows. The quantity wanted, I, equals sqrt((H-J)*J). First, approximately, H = 9.5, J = 0.28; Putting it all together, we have 1.6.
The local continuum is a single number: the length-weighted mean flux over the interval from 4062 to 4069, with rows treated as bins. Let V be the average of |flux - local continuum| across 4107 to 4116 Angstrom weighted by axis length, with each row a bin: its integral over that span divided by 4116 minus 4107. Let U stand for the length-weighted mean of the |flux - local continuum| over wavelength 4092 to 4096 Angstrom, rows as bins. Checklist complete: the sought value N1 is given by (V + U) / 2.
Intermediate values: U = 0.30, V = 0.46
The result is 0.38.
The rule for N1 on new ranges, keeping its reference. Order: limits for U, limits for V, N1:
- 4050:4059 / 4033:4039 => 0.21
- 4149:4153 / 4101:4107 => 0.91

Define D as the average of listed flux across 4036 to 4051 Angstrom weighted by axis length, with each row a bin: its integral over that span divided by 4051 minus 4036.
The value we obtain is 9.72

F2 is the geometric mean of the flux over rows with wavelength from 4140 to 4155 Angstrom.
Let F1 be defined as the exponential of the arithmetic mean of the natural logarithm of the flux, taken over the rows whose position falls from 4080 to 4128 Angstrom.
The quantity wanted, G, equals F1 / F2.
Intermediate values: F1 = 9.69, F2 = 8.70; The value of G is 1.11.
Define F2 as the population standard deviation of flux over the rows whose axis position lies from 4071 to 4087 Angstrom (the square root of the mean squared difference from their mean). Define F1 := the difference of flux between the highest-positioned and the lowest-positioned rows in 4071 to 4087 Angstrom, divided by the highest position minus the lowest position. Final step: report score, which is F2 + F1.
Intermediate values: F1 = 0.052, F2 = 0.37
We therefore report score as 0.42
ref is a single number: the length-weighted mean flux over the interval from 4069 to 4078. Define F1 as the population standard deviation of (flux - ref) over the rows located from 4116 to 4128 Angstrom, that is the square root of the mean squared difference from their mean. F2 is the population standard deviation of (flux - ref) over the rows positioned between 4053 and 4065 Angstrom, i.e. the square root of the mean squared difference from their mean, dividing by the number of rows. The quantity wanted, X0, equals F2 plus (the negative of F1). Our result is -0.1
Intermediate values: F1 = 0.34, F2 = 0.28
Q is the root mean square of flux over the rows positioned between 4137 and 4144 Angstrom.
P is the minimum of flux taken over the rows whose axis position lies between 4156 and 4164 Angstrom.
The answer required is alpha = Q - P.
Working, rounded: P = 9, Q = 9.5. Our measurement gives 0.5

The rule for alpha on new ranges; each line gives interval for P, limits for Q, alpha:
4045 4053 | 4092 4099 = 0.5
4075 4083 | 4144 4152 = -1.0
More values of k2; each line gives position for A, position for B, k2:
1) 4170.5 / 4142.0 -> 0.02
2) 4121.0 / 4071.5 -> 0.03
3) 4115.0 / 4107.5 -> -0.04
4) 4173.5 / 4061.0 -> 0.01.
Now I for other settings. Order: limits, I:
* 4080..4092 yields 1.9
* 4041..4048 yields 1.5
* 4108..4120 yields 1.6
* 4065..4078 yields 2.0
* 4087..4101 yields 1.7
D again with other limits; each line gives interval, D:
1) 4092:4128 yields 9.70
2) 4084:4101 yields 9.83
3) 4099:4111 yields 9.91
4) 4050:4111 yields 9.77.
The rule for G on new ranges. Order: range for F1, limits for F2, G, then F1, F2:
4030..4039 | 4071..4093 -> 0.98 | 9.63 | 9.78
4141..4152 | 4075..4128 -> 0.88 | 8.56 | 9.70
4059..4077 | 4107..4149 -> 1.06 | 9.81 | 9.26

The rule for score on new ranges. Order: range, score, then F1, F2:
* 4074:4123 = 0.63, 0.013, 0.61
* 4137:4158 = 0.89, 0.028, 0.86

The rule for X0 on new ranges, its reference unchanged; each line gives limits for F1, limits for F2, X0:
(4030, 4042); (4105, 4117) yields 0.1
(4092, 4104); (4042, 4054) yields -0.3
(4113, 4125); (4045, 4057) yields -0.1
